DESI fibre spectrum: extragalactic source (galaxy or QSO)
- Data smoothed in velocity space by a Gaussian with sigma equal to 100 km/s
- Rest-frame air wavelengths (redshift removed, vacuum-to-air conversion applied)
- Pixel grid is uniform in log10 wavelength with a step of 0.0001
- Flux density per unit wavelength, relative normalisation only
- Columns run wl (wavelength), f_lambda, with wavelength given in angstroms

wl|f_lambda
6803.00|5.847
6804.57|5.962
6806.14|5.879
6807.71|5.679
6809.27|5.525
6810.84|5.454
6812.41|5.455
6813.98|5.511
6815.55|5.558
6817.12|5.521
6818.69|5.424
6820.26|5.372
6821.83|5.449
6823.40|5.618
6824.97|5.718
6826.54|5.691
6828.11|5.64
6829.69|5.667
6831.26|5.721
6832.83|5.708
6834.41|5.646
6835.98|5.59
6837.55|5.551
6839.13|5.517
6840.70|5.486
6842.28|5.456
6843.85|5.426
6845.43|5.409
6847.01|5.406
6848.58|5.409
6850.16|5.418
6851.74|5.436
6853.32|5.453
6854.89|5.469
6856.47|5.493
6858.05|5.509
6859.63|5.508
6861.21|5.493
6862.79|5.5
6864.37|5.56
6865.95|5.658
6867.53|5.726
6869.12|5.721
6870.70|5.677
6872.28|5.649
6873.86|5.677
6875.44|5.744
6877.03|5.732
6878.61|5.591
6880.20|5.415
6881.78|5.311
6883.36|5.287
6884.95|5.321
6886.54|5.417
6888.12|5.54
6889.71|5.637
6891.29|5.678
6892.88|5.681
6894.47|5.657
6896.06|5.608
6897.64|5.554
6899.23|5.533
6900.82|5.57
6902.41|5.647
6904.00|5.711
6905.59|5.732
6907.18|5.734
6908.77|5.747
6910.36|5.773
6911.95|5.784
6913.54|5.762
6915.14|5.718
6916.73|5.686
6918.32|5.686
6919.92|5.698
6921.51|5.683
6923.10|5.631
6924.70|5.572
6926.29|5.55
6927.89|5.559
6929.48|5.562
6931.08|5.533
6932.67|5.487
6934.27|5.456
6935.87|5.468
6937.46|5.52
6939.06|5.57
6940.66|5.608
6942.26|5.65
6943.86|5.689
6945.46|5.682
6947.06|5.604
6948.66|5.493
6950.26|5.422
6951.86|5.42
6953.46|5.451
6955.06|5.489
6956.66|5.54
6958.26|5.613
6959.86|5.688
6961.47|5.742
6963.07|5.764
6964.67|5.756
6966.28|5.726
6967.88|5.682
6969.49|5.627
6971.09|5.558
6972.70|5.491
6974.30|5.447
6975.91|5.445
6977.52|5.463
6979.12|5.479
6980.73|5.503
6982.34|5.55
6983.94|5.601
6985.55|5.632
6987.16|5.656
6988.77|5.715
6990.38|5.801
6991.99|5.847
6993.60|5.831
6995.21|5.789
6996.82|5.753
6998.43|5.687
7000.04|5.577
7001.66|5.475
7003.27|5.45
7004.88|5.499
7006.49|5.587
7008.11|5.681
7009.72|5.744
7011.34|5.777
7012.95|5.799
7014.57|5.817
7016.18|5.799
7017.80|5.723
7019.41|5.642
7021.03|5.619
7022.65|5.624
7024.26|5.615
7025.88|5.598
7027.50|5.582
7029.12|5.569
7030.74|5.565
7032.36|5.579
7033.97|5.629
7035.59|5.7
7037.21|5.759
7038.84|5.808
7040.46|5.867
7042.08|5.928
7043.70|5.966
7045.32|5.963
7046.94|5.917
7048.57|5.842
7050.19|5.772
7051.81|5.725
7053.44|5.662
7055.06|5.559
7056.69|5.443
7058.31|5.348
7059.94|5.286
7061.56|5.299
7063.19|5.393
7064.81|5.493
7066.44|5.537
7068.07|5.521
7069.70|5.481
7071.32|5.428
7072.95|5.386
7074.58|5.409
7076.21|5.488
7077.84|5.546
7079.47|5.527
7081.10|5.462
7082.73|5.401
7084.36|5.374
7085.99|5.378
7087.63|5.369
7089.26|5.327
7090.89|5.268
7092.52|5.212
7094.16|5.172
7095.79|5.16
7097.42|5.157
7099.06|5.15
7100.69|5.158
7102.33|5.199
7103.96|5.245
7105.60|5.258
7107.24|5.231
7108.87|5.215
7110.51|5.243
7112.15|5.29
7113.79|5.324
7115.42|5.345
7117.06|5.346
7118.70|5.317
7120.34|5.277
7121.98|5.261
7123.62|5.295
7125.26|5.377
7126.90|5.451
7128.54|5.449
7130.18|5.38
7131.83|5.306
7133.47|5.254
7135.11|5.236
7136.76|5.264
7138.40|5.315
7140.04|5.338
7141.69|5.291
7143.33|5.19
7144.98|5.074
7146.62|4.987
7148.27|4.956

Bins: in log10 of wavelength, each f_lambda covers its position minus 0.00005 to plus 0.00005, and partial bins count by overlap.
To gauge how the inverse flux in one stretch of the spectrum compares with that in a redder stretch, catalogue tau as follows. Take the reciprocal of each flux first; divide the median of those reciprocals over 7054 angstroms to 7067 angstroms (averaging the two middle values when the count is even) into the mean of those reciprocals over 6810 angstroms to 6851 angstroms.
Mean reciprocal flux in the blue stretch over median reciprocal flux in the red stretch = 0.980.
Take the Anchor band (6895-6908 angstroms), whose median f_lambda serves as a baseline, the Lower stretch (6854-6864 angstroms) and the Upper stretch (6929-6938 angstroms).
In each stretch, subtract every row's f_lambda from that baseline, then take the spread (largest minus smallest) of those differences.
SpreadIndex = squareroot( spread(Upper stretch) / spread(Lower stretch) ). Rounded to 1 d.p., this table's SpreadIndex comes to 1.6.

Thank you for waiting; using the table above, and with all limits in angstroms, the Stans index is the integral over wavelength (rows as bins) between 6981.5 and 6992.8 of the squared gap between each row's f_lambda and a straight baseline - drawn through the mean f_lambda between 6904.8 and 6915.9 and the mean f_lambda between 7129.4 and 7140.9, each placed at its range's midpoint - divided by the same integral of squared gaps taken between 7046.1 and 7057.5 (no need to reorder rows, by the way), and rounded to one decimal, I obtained 0.2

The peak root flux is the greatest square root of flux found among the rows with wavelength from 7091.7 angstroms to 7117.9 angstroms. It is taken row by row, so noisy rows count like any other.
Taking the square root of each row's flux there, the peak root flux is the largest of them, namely 2.31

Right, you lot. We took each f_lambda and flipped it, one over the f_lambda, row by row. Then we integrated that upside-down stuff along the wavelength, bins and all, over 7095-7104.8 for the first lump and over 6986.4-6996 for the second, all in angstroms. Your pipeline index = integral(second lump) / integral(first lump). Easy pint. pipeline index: 0.88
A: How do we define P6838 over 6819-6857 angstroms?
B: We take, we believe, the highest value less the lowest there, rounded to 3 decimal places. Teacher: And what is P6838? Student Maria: 0.349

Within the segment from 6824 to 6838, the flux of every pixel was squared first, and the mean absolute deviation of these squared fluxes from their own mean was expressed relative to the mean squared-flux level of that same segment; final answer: 0.016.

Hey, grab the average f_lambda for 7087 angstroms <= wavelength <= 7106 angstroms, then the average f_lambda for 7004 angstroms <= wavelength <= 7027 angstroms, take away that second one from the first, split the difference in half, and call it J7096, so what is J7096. -0.23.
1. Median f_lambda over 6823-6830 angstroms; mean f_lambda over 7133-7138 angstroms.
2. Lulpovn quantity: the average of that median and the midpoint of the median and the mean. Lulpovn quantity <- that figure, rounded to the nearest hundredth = 5.56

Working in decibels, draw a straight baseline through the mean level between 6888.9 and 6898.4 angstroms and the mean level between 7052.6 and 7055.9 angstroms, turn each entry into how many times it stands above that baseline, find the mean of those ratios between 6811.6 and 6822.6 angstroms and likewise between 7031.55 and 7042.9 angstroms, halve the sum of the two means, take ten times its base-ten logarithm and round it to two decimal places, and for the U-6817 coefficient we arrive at -0.01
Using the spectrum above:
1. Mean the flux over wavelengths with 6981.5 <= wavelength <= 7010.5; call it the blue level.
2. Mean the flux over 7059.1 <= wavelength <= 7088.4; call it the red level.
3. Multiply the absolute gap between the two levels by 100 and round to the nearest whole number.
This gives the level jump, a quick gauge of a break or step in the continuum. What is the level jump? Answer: 23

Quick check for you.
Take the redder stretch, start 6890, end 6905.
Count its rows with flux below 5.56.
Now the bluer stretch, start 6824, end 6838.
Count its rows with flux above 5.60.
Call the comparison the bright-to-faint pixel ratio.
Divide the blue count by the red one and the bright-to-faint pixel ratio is 3.5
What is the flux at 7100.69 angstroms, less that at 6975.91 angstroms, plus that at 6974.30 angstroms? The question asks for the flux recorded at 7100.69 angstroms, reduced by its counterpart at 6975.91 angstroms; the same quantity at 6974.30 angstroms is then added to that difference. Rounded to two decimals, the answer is 5.16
